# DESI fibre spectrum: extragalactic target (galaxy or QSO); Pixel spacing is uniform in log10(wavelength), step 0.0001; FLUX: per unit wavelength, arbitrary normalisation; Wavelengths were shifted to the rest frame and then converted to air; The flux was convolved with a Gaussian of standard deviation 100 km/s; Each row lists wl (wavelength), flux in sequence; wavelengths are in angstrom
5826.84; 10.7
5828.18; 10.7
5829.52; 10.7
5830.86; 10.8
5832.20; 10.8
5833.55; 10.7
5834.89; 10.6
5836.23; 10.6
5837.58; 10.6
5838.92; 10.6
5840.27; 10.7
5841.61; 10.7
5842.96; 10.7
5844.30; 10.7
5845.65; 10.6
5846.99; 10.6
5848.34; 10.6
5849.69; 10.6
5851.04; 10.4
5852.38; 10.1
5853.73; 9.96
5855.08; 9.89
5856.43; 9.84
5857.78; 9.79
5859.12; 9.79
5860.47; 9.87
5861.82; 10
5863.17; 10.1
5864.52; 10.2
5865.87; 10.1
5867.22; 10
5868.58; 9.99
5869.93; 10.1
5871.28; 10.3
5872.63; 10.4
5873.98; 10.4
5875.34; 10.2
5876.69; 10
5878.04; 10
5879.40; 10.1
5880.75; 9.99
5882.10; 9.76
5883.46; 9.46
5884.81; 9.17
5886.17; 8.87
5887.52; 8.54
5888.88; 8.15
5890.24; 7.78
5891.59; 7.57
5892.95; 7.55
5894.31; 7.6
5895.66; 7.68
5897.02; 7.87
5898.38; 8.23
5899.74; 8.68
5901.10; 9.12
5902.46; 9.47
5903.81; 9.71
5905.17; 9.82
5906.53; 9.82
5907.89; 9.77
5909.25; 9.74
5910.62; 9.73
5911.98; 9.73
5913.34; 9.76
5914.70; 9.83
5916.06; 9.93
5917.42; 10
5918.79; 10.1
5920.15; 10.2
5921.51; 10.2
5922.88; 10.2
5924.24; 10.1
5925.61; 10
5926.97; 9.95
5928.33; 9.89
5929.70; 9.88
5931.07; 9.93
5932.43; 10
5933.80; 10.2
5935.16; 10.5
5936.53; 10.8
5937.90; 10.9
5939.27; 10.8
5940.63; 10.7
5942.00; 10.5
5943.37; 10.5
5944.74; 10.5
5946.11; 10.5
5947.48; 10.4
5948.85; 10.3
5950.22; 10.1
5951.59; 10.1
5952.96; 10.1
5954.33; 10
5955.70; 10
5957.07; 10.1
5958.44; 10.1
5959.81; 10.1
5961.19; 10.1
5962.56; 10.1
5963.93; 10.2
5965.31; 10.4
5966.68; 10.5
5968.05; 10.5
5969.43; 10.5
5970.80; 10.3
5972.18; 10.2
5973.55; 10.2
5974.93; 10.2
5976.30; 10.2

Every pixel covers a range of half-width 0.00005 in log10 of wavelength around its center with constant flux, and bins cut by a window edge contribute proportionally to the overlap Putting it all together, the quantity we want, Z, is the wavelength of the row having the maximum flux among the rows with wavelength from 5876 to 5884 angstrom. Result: 5879.40 angstrom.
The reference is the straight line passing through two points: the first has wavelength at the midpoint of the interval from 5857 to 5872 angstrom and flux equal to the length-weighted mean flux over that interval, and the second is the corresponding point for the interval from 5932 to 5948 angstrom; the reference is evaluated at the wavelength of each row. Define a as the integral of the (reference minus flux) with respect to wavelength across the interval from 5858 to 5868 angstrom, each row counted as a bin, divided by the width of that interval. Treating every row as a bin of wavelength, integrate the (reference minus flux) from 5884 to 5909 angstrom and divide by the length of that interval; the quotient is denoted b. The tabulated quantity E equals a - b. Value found -1.6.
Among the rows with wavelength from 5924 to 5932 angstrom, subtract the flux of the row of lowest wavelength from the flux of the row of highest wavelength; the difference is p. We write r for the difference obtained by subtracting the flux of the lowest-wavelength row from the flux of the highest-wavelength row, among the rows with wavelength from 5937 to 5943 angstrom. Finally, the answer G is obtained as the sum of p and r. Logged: -0.6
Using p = -0.2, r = -0.40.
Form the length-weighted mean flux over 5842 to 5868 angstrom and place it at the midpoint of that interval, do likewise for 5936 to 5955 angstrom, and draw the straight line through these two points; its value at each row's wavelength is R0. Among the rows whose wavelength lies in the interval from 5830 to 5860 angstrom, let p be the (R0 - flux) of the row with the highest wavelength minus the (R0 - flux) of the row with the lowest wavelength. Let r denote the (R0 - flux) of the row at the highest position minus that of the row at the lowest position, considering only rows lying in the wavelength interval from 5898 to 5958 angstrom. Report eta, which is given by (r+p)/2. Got -0.3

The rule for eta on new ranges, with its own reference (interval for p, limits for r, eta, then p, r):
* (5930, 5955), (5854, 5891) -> 1.1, -0.01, 2.2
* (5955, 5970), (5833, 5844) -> -0.2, -0.46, 0.0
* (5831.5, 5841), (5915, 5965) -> 0.0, 0.12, -0.1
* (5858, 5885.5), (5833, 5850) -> 0.4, 0.69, 0.1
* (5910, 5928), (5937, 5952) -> 0.3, -0.18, 0.8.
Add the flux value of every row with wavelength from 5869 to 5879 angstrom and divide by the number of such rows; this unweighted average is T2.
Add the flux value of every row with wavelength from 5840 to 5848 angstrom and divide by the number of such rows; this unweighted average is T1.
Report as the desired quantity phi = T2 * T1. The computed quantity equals 109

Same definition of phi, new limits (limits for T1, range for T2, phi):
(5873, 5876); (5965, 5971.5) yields 108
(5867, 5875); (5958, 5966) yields 104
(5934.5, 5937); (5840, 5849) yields 113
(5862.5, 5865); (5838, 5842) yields 108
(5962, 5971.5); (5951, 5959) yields 104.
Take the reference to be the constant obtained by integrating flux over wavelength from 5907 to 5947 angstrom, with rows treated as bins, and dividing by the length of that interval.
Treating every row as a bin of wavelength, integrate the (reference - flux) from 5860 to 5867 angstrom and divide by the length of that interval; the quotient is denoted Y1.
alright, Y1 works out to 0.1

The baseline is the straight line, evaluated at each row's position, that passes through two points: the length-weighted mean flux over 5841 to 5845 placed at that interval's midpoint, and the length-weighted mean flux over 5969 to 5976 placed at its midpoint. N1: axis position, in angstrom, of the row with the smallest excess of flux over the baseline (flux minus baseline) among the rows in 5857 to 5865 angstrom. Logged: 5857.78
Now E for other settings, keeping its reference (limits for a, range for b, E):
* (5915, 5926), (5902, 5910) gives -0.3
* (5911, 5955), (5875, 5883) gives 0.1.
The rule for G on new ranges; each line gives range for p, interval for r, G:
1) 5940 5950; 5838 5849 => -0.4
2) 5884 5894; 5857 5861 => -1.5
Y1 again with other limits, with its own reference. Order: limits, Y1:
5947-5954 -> 0.0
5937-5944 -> -0.5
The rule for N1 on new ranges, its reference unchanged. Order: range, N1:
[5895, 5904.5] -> 5895.66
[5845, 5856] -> 5855.08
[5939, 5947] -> 5942.00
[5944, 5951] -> 5950.22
